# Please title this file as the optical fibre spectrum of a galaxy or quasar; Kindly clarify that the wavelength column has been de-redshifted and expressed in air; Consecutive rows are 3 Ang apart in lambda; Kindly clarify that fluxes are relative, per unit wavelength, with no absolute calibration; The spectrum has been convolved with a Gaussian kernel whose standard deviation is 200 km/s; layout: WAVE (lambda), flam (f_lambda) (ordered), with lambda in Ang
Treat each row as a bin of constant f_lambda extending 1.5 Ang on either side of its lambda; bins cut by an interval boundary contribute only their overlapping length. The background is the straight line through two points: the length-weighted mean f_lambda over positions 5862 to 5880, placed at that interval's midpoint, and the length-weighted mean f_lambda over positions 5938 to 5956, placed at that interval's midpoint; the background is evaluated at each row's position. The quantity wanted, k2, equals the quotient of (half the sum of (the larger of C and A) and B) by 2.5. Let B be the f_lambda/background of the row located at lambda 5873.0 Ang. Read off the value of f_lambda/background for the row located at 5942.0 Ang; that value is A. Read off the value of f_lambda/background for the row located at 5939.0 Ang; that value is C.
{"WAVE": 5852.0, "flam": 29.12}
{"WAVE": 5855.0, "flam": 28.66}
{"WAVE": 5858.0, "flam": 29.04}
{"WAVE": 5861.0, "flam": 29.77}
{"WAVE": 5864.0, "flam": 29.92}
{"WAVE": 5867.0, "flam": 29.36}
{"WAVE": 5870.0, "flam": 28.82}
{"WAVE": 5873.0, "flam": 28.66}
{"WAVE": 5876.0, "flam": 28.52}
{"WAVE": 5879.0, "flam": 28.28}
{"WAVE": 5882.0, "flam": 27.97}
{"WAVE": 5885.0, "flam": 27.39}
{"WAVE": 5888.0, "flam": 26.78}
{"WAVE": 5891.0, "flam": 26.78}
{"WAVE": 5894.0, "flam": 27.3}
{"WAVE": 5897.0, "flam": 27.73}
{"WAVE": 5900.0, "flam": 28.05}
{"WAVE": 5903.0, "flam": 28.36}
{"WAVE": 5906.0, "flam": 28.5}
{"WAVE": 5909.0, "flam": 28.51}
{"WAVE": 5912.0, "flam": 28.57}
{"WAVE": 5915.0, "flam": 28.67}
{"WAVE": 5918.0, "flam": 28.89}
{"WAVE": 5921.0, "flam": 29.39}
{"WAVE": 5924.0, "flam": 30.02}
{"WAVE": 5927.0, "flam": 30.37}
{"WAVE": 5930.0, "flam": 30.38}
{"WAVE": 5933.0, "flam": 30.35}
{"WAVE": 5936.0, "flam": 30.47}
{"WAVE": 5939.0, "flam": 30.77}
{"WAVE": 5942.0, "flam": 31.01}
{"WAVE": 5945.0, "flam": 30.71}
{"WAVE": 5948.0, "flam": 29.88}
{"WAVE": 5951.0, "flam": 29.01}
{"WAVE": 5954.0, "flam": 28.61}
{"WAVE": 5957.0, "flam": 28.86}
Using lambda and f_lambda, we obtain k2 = 0.405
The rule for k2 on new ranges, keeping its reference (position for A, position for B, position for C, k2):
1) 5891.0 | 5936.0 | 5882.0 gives 0.397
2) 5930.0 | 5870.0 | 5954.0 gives 0.403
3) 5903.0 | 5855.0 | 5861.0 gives 0.406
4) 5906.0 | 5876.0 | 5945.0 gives 0.402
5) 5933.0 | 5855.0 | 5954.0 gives 0.403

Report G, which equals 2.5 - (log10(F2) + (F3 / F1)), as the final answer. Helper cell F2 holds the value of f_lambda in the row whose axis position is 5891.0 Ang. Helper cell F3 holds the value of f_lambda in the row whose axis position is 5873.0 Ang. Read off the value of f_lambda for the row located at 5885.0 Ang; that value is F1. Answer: 0.026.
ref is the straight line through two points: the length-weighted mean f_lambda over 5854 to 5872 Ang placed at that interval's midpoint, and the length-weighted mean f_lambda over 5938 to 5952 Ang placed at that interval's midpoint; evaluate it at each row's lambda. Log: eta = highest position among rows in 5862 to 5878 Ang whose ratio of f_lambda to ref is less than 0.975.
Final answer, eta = 5876.0 Ang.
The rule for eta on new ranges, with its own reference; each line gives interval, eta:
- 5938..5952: 5951.0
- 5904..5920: 5918.0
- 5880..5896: 5894.0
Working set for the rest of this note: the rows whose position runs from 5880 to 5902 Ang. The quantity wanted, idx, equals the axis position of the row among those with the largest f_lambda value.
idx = 5900.0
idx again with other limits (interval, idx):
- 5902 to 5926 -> 5924.0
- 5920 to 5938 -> 5936.0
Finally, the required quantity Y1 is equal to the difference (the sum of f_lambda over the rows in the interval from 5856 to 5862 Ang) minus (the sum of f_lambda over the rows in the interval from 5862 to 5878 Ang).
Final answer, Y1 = -86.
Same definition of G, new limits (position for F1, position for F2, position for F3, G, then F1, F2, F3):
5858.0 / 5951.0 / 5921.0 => 0.025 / 29.04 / 29.01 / 29.39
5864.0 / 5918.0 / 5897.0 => 0.112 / 29.92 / 28.89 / 27.73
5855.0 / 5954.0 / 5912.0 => 0.047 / 28.66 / 28.61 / 28.57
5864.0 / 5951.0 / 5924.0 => 0.034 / 29.92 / 29.01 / 30.02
